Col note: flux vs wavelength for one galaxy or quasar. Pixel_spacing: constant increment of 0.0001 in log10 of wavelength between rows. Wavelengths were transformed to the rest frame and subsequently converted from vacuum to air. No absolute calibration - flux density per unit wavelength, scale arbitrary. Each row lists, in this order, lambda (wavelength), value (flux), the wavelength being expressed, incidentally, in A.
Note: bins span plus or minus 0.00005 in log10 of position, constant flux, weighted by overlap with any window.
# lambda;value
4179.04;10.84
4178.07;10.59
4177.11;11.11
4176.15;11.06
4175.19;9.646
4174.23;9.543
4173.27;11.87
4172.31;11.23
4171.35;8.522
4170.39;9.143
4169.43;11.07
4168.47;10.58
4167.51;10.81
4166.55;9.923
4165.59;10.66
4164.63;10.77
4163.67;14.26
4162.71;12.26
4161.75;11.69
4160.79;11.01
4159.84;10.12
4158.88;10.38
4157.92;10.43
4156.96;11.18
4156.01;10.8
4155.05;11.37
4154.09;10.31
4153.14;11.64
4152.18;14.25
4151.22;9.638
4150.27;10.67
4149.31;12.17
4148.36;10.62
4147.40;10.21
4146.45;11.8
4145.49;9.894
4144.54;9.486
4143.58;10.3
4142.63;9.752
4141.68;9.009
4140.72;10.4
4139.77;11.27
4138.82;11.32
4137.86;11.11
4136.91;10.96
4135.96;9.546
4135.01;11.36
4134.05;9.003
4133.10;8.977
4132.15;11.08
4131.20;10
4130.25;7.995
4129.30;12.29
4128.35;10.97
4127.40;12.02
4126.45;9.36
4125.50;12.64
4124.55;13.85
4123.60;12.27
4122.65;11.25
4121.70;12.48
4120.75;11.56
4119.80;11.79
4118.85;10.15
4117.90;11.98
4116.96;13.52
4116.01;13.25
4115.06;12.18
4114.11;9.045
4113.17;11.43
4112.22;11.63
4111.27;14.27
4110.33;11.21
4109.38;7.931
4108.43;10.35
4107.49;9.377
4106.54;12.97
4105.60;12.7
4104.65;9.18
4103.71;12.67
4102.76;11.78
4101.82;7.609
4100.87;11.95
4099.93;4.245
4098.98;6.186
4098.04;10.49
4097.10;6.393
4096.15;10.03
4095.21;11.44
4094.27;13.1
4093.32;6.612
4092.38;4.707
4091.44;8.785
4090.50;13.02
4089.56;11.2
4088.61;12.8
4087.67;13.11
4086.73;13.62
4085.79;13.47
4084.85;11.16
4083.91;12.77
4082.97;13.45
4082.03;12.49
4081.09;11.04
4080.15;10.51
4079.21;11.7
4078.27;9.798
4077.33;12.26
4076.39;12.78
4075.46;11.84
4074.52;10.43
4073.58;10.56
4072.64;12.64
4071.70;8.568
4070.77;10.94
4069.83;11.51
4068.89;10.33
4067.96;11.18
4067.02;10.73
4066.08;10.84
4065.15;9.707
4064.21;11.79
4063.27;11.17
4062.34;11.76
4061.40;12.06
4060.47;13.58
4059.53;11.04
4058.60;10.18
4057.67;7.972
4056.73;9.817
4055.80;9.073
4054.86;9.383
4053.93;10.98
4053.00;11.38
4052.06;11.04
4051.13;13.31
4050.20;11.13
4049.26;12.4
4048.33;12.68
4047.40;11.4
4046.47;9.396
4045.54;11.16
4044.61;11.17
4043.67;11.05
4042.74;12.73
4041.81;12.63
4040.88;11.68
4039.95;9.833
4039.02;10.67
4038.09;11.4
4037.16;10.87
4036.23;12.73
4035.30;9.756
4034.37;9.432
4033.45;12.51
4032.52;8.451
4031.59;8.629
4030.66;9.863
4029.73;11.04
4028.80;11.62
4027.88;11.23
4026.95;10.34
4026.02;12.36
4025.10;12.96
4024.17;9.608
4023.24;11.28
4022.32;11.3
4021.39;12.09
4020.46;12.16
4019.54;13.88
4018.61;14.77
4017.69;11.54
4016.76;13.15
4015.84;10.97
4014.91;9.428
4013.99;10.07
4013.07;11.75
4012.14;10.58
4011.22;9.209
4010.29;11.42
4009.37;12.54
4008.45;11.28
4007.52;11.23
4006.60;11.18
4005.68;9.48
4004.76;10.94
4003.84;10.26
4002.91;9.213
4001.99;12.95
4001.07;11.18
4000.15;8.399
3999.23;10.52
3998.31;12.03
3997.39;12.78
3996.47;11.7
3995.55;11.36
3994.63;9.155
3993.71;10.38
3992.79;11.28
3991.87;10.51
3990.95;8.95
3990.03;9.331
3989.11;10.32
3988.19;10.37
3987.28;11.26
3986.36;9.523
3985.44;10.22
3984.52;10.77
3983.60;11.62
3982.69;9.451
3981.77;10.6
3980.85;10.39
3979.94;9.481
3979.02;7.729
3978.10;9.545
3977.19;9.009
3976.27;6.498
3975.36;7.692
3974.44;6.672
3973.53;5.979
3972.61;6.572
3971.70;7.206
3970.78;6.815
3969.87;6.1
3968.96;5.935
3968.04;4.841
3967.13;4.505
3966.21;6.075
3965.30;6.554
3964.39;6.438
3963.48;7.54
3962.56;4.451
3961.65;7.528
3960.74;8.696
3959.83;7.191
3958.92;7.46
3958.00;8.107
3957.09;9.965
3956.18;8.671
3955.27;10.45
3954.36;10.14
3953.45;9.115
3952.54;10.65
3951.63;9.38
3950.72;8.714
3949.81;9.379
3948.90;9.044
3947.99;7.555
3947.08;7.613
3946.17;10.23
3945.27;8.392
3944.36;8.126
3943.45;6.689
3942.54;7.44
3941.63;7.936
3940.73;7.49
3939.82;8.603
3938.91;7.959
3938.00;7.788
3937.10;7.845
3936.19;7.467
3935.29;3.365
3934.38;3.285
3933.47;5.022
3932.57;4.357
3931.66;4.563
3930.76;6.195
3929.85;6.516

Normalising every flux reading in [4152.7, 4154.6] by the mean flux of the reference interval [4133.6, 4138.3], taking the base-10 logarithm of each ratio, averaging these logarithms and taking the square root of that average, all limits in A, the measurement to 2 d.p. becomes 0.15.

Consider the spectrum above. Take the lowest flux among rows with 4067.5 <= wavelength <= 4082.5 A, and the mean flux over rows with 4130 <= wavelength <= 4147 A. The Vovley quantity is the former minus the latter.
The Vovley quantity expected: -2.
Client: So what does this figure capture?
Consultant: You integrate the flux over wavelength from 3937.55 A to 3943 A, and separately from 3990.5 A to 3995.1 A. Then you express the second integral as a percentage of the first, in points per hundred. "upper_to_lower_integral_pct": 108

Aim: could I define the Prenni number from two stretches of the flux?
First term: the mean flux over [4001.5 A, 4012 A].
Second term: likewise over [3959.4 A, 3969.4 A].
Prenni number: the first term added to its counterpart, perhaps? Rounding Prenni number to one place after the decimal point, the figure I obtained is 17.2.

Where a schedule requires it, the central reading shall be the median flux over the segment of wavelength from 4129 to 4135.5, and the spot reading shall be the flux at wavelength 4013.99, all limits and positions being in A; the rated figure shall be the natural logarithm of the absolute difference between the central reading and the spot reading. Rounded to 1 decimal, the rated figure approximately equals -2.7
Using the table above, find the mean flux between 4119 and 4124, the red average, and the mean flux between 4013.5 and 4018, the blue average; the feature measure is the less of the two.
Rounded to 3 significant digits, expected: 11.0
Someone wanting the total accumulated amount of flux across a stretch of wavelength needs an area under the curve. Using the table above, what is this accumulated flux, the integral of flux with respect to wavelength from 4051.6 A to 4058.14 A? 65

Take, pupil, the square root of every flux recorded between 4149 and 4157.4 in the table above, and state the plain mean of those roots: 3.36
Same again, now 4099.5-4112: 3.21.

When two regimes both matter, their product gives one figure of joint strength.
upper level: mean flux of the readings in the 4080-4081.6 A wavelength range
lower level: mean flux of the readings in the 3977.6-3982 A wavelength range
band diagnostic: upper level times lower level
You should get 103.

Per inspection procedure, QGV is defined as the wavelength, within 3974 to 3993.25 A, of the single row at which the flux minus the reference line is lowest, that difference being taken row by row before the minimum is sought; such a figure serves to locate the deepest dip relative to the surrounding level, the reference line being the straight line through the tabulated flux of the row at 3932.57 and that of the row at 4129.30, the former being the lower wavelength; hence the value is 3976.27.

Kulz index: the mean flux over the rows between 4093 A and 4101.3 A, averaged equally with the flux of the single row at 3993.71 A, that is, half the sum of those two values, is 9.7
